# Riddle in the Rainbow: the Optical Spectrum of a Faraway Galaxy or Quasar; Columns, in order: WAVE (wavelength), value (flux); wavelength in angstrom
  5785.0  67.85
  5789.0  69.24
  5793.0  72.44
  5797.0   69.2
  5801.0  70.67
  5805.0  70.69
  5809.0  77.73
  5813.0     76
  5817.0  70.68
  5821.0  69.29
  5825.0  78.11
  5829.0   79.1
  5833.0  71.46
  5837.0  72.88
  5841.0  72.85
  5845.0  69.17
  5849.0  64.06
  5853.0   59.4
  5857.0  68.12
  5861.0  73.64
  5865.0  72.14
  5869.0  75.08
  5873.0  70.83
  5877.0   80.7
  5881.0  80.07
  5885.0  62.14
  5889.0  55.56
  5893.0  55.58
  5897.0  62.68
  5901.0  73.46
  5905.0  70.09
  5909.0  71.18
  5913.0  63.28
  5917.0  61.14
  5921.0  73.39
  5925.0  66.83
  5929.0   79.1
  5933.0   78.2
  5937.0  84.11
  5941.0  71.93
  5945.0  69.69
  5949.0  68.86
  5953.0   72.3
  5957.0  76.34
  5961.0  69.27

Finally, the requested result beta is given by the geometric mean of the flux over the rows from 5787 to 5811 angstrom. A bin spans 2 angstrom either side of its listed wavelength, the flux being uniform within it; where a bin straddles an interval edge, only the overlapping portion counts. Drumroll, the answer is 71.6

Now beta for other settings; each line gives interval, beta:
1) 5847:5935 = 68.5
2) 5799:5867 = 71.4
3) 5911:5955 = 71.4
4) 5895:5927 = 67.6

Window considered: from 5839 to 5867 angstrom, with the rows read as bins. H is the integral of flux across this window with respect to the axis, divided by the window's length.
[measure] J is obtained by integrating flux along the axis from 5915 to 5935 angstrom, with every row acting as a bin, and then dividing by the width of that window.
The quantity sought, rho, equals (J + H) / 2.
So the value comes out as 70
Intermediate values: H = 68.5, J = 71.7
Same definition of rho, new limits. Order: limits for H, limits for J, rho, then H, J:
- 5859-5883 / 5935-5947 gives 75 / 75.4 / 75.2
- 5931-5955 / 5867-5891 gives 72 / 74.2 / 70.7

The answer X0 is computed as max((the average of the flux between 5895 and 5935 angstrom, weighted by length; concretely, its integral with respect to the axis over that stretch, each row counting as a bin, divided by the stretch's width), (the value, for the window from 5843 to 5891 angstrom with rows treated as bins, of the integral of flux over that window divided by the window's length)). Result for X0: 69.9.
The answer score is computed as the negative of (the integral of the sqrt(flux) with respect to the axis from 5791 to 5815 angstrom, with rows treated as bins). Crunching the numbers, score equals -205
